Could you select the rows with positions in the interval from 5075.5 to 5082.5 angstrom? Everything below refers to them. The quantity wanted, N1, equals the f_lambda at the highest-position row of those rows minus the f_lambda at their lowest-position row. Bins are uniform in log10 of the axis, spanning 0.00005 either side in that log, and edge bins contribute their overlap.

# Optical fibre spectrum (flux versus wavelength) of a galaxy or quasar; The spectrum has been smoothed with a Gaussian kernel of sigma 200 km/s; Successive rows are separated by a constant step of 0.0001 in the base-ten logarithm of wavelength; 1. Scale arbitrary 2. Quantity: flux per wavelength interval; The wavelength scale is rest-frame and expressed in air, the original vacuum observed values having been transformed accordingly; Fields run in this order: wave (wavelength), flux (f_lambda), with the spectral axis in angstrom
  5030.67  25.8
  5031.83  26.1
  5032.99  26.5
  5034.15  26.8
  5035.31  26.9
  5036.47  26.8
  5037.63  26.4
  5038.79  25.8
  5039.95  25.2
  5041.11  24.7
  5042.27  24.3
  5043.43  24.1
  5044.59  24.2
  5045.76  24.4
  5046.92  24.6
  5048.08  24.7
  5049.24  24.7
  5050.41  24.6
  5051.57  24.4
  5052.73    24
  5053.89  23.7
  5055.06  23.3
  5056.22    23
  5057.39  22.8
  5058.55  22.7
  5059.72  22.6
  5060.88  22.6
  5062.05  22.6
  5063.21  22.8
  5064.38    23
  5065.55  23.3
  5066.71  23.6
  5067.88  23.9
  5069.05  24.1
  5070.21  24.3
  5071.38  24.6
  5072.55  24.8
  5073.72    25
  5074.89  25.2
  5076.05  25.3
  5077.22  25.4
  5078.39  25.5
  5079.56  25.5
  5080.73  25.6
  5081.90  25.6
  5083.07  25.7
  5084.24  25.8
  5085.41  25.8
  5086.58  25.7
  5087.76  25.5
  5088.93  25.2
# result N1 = 0.30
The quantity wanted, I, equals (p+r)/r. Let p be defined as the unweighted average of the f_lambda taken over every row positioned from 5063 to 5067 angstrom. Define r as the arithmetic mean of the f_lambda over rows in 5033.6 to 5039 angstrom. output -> 1.87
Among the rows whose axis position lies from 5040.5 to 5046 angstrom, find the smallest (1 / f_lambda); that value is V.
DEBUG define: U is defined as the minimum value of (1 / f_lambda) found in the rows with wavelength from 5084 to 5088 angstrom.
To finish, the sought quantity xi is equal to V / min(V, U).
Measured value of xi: 1.04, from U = 0.0388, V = 0.0405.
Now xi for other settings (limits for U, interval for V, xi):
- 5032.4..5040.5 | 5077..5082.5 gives 1.05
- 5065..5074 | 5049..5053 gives 1.01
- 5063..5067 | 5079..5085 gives 1.00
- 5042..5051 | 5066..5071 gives 1.02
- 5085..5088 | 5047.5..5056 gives 1.04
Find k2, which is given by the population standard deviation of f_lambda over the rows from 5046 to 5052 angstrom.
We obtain 0.11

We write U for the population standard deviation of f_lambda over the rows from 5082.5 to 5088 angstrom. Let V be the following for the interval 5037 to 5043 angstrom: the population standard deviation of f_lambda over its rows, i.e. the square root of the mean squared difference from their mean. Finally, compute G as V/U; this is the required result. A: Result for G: 6.9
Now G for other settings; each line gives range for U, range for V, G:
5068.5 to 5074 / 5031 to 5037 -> 0.9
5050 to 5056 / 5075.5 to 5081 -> 0.2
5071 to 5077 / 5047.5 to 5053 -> 1.0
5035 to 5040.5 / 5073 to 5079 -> 0.3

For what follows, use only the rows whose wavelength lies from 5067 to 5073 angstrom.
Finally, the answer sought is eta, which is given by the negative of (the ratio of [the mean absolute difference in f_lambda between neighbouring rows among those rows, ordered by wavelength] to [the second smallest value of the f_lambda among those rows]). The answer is -0.0093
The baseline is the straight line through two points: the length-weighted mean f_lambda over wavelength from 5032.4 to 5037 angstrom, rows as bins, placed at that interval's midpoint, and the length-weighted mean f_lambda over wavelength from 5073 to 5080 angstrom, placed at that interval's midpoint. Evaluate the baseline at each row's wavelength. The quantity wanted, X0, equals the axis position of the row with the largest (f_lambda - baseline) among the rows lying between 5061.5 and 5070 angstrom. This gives 5069.05 angstrom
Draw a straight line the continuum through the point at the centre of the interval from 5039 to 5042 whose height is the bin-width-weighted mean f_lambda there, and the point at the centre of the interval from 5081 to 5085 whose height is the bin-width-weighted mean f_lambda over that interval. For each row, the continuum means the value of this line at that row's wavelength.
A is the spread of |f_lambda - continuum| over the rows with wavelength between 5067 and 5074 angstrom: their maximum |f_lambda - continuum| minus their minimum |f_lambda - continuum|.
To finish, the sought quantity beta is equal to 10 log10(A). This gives 0.0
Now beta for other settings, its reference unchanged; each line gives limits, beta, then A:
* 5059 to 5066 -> -1.9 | 0.6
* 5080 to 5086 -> -10.9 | 0.1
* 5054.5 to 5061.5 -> -1.0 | 0.8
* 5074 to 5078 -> -7.9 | 0.2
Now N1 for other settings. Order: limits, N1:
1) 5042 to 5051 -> 0.30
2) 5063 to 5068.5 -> 1.10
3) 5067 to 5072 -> 0.70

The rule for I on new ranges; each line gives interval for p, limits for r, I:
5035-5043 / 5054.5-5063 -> 2.13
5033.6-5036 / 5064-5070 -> 2.14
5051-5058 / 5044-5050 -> 1.96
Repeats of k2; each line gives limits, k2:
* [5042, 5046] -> 0.11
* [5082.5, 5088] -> 0.11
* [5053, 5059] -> 0.36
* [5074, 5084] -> 0.16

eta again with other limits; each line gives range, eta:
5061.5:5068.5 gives -0.0114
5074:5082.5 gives -0.0026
